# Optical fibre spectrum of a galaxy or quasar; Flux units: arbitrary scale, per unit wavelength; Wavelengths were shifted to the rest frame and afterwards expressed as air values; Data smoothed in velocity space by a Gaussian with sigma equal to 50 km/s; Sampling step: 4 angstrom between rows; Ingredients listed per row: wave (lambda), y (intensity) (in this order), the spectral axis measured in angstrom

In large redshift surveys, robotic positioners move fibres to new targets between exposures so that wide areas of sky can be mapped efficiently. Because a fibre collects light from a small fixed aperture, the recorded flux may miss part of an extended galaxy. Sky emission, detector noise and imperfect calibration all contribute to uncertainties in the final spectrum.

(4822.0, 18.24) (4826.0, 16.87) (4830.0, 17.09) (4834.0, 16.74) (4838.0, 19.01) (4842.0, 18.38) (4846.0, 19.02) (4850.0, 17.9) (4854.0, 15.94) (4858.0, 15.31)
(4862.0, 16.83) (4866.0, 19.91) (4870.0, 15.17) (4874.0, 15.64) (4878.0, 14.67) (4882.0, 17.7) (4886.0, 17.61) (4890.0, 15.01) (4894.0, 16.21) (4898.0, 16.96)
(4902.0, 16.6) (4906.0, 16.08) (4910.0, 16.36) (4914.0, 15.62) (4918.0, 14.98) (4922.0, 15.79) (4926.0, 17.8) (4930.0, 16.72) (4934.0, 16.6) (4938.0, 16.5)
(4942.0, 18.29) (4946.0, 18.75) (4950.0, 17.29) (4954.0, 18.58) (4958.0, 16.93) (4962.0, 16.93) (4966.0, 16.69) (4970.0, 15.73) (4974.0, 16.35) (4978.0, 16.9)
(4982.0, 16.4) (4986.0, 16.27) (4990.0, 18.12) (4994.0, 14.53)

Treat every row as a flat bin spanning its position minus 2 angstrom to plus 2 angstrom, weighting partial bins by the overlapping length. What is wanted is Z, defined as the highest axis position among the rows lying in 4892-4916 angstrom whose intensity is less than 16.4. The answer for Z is 4914.0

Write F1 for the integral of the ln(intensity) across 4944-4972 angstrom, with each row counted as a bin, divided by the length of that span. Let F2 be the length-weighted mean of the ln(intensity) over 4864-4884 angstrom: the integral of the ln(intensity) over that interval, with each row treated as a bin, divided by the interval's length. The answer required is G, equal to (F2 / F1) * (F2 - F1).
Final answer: -0.04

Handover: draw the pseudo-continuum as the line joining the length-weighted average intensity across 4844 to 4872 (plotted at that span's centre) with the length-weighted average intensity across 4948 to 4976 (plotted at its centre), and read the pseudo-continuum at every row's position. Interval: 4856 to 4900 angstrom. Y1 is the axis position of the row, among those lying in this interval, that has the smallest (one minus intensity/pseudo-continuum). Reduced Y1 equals 4866.0 angstrom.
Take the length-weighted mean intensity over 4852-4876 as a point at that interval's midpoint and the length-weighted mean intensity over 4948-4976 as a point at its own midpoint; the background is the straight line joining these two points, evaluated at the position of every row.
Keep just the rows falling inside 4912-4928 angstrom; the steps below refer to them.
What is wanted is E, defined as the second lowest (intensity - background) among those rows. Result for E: -1.1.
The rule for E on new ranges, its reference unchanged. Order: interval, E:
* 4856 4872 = -1.1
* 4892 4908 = -0.4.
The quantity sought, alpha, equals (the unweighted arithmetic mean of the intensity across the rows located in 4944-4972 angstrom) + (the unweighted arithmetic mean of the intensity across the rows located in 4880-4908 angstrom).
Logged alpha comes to 33.9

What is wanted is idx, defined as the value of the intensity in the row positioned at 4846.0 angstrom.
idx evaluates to 19.02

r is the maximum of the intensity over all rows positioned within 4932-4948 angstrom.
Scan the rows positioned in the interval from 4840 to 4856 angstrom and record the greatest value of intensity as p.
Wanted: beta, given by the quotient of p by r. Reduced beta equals 1.01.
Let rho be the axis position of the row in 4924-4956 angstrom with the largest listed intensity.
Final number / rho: 4946.0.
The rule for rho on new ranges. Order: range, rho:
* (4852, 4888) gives 4866.0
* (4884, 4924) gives 4886.0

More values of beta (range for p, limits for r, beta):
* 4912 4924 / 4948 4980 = 0.85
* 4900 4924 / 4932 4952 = 0.89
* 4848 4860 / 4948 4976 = 0.96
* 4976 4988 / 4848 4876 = 0.85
